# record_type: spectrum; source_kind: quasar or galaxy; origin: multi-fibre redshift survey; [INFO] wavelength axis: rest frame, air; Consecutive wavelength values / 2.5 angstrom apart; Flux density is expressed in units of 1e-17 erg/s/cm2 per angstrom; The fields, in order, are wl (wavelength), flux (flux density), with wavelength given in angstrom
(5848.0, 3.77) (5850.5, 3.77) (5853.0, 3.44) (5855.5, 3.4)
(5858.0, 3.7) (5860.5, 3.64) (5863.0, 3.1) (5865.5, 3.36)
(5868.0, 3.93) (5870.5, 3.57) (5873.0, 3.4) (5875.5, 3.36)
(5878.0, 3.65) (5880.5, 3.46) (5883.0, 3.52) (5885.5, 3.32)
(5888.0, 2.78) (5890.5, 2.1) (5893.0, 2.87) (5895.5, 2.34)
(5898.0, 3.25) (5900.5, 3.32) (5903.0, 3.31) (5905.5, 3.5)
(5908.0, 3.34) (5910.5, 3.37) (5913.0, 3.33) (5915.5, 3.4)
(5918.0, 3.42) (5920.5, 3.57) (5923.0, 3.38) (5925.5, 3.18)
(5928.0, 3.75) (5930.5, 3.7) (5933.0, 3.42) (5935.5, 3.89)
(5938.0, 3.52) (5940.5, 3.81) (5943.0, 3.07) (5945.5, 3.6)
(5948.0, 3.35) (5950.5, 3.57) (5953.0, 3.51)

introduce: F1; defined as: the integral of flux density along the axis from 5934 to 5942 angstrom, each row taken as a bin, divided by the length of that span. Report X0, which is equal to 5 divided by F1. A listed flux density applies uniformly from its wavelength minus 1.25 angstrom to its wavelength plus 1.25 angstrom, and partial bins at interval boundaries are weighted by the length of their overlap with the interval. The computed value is 1.35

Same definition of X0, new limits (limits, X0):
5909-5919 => 1.48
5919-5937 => 1.41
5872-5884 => 1.44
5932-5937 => 1.37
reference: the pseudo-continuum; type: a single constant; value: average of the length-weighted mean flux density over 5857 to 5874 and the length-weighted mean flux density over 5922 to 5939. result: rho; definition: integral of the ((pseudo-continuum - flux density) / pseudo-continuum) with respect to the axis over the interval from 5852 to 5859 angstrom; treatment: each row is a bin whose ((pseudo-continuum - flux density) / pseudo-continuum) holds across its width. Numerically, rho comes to 0.06 angstrom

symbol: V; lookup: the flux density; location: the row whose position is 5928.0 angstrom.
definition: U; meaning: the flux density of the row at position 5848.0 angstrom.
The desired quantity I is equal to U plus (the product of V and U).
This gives 17.9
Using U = 3.77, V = 3.75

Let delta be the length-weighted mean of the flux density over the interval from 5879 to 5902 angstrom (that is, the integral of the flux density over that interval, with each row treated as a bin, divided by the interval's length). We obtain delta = 3.01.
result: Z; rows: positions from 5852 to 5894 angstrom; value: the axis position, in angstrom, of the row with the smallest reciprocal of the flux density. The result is 5868.0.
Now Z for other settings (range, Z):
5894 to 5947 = 5935.5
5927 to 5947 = 5935.5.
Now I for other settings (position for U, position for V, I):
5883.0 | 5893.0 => 13.6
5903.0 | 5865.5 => 14.4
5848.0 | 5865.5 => 16.4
